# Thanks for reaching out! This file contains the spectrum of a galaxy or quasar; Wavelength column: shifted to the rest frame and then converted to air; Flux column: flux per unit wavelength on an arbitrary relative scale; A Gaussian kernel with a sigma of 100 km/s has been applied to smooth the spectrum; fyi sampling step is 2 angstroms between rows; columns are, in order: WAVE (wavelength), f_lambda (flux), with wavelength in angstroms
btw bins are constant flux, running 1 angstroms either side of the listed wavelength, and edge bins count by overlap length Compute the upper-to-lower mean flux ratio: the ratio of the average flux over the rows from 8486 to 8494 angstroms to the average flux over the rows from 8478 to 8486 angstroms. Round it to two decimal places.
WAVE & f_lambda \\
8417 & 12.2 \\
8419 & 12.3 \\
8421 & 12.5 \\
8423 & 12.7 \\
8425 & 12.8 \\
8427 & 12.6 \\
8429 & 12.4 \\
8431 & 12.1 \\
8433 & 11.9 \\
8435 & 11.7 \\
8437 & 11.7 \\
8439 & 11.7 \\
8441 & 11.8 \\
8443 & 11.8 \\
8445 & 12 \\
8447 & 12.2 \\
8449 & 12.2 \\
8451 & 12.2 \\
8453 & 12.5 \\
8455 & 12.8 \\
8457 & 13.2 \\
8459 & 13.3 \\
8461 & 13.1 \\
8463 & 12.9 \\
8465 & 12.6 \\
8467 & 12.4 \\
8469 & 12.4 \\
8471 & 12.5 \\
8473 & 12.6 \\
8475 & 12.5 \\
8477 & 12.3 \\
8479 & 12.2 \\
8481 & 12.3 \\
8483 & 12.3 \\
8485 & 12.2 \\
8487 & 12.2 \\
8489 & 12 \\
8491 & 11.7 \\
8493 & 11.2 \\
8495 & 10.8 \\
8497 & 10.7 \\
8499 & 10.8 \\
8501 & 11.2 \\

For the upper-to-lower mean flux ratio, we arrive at 0.96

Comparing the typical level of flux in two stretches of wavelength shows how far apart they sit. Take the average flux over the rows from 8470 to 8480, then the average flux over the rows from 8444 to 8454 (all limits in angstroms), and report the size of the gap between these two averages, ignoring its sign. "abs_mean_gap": 0.2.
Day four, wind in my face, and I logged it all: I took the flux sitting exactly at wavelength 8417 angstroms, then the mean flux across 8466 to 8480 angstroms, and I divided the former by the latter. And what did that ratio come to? 0.98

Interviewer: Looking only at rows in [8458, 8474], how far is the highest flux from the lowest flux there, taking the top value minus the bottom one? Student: 0.9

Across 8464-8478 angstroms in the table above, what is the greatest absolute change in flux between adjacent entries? 0.20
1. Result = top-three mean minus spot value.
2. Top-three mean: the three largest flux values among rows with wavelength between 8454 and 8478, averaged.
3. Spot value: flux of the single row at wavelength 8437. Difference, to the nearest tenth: 1.5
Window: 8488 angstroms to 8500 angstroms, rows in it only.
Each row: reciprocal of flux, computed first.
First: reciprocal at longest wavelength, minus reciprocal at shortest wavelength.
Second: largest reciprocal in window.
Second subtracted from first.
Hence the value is -0.084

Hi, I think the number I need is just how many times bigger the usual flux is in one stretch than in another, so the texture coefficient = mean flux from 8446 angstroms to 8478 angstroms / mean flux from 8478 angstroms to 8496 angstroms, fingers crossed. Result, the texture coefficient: 1.06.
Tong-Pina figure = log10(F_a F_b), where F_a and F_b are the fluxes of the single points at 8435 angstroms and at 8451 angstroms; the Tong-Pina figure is 2.15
